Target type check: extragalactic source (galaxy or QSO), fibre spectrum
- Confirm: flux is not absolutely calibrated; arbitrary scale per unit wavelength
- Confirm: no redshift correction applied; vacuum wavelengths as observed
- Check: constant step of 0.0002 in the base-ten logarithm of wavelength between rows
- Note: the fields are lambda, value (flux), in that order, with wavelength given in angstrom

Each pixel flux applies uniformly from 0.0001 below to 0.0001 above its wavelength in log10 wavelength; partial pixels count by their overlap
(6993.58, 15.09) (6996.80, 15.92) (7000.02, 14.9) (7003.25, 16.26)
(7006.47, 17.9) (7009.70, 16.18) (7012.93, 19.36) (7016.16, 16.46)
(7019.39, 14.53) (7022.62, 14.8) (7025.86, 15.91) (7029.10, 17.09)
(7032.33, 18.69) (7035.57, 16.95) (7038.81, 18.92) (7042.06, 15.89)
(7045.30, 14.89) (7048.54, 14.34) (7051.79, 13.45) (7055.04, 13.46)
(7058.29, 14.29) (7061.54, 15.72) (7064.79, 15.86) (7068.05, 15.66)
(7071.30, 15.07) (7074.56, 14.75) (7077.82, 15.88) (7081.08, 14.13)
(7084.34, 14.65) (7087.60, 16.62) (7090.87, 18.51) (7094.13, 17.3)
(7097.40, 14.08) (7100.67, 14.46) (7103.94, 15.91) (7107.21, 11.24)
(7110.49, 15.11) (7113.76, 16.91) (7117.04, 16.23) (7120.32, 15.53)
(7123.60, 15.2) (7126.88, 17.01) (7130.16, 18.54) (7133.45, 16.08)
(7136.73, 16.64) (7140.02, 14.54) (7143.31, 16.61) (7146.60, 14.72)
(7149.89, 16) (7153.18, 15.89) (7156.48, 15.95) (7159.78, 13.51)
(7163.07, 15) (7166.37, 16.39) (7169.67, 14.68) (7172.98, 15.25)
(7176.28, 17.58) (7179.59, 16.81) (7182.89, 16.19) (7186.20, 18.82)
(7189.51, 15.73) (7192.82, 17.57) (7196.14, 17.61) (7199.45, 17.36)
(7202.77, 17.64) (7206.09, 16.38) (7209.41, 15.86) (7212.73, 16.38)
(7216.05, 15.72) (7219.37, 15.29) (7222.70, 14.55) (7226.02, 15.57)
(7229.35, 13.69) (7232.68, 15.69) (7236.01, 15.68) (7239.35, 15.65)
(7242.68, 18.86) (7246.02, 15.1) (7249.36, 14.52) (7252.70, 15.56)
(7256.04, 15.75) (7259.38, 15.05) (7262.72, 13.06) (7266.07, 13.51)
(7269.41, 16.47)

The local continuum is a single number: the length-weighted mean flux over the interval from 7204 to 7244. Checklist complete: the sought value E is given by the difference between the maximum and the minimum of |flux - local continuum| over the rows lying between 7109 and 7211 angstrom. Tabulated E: 3.01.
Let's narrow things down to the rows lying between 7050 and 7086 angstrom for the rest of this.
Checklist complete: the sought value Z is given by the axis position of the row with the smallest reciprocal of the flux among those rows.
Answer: 7077.82 angstrom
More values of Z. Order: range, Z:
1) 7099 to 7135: 7130.16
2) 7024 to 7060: 7038.81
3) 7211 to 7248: 7242.68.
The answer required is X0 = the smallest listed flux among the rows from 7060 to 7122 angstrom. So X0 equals 11.24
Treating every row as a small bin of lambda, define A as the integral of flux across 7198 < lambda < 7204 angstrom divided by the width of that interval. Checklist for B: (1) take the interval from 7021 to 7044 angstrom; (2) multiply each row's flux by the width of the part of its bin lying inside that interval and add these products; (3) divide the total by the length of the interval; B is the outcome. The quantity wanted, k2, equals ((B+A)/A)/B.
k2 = 0.116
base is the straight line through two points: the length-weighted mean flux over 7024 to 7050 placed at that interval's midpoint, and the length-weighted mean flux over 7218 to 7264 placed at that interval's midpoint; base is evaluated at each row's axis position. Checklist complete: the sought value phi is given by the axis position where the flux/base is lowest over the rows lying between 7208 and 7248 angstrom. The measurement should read 7229.35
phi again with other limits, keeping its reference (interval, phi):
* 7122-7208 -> 7159.78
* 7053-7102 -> 7055.04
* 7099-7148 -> 7107.21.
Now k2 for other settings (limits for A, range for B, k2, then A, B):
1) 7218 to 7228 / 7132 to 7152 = 0.130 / 15.1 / 15.8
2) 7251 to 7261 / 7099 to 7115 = 0.133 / 15.5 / 14.7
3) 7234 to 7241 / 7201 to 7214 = 0.124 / 15.7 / 16.6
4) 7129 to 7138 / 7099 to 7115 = 0.127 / 17.0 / 14.7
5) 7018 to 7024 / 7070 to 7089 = 0.134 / 14.7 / 15.2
